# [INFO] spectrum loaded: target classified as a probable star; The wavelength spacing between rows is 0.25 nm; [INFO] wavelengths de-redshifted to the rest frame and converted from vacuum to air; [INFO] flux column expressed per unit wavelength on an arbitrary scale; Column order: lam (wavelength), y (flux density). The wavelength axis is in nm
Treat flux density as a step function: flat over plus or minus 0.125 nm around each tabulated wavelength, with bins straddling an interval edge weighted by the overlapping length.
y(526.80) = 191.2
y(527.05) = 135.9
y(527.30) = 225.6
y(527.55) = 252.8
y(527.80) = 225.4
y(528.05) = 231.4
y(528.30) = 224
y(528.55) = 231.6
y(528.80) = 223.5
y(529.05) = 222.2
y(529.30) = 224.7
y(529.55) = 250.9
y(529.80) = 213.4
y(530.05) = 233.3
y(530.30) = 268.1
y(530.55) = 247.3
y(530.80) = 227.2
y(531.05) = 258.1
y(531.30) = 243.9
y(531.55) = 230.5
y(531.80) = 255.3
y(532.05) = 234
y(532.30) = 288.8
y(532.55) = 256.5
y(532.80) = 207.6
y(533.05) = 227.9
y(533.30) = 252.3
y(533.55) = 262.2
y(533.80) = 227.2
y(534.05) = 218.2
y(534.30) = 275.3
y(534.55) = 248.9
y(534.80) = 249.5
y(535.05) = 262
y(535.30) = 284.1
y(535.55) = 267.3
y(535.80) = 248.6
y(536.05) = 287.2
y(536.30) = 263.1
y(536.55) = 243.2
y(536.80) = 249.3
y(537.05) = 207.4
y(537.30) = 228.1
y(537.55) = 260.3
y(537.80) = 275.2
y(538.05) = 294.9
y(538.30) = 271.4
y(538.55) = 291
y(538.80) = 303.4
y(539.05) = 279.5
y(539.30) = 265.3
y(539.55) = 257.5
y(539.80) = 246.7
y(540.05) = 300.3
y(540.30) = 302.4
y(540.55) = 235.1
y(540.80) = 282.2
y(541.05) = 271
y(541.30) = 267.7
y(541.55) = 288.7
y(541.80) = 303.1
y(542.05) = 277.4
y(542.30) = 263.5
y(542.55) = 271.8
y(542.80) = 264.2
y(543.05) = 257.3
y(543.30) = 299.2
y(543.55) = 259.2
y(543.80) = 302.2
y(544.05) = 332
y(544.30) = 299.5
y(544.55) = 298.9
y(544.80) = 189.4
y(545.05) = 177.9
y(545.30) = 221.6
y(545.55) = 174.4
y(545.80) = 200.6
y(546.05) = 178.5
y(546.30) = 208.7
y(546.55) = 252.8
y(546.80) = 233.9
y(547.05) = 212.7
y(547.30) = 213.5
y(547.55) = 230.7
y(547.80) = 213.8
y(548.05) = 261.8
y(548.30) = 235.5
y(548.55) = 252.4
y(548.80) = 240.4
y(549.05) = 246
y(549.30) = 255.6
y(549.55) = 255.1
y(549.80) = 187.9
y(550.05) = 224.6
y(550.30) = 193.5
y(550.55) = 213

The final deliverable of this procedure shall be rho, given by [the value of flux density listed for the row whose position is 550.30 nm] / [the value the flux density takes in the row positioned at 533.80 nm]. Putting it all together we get 0.85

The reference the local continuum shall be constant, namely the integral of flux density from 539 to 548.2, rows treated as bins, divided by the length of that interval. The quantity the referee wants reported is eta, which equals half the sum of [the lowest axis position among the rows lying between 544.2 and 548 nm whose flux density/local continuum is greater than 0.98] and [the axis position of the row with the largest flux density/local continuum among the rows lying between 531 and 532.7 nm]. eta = 538.30 nm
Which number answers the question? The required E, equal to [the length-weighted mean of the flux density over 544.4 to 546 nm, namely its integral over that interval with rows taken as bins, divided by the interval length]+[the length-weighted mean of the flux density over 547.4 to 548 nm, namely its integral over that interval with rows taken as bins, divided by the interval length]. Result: 437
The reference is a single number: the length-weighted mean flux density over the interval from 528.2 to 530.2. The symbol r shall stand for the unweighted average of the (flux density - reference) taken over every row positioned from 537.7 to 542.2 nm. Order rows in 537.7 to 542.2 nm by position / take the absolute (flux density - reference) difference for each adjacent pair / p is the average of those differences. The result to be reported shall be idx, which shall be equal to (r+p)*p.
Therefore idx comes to 1604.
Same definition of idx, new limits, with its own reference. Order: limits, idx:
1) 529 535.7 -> 1023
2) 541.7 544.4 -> 2021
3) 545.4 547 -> 225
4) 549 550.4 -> 802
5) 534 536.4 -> 1350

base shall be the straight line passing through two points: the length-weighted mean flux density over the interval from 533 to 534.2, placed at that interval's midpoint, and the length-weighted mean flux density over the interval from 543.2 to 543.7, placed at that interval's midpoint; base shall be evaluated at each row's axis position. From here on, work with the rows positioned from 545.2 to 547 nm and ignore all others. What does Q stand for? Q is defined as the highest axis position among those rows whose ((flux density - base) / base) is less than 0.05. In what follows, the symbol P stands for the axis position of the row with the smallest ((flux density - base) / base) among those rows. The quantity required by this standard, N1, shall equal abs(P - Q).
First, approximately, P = 545.55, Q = 546.80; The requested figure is 1.25 nm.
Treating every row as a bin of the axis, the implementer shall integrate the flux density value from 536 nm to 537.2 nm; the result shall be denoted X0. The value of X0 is 297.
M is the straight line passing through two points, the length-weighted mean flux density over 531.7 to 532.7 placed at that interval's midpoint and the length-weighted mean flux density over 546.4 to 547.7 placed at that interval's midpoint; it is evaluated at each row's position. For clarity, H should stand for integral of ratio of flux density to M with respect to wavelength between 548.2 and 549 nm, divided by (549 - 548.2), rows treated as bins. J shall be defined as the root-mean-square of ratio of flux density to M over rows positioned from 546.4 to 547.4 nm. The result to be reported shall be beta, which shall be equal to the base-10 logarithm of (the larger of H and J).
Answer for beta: 0.034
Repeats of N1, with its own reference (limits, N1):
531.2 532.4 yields 0.50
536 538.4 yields 0.50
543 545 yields 0.00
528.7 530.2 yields 0.25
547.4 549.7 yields 1.75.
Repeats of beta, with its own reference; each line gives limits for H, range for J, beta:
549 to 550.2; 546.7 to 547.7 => 0.018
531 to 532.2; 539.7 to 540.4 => 0.070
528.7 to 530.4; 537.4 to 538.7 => 0.055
